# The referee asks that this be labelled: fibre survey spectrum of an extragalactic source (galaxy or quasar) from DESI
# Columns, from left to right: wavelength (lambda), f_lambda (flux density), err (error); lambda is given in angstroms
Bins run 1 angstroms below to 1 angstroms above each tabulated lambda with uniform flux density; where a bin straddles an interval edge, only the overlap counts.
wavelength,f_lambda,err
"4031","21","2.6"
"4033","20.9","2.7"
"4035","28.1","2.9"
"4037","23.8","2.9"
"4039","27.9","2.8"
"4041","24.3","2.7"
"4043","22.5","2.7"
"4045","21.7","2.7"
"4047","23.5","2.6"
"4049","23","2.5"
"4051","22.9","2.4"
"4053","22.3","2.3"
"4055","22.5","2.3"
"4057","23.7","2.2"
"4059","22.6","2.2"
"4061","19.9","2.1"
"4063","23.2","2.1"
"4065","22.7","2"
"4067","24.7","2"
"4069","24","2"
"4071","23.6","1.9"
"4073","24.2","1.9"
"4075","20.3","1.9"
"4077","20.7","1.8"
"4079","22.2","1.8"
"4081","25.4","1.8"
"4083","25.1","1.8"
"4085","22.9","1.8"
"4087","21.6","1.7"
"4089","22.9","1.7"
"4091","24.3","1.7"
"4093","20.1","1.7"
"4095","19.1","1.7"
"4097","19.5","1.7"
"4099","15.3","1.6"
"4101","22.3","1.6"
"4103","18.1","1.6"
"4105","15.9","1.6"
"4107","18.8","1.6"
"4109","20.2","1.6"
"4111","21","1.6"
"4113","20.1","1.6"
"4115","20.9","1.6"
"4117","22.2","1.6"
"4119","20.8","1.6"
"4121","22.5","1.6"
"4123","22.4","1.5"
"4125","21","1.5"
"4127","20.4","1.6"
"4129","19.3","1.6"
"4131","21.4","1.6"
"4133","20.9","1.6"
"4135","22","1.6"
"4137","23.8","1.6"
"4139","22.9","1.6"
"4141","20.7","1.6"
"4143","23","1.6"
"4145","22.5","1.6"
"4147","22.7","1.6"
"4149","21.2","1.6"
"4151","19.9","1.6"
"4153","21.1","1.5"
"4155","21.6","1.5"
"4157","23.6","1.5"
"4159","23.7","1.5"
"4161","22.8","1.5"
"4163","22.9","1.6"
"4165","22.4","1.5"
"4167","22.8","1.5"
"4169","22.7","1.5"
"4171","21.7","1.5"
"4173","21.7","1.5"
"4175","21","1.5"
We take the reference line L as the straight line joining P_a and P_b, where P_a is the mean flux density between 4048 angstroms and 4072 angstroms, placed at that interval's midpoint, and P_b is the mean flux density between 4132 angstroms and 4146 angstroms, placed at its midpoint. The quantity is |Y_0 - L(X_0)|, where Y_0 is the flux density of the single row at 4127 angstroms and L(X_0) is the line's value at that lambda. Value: 2.0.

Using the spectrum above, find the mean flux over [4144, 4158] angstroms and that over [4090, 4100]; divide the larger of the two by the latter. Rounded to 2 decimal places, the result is 1.11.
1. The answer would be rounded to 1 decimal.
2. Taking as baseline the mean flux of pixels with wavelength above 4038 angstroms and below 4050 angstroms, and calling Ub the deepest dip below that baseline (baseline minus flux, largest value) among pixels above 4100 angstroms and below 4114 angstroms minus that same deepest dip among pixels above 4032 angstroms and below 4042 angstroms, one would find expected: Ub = 5.0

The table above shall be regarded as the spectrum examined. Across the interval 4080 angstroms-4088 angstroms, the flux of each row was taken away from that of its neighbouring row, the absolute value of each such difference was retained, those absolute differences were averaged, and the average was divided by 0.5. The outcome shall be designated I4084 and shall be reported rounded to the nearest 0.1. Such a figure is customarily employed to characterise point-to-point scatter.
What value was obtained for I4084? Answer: 2.5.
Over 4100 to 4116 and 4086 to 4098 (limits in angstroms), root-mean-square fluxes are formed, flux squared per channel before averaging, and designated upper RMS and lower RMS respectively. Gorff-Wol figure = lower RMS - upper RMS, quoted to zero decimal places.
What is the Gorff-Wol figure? 2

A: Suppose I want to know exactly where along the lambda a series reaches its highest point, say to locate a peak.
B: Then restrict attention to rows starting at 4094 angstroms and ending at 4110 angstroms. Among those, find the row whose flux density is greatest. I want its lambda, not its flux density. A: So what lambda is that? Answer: 4101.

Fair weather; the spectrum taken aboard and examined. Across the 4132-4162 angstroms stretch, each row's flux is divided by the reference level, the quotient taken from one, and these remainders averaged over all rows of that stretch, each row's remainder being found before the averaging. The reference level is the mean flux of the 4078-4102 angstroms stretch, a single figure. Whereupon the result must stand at -0.02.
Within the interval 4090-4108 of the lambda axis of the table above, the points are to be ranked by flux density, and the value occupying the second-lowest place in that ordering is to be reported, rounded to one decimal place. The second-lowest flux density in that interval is 15.9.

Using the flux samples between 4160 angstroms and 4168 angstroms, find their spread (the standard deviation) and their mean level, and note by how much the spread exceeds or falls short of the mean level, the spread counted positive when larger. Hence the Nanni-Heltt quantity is -22.5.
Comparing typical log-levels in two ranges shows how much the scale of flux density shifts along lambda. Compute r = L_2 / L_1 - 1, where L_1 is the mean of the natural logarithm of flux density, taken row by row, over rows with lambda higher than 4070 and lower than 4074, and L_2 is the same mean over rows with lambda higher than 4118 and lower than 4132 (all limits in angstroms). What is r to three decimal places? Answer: -0.039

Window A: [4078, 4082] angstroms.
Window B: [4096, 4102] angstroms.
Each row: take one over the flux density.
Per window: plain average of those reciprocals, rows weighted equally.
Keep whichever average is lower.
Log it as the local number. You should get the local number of 0.0422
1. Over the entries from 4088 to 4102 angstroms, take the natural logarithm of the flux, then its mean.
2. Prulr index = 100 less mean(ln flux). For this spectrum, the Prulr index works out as 97.0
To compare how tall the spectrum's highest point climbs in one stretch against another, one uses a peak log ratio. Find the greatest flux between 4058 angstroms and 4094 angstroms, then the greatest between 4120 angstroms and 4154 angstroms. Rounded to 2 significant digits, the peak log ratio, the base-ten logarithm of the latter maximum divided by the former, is -0.028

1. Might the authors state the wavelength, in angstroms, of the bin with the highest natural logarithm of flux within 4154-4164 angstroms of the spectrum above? 4159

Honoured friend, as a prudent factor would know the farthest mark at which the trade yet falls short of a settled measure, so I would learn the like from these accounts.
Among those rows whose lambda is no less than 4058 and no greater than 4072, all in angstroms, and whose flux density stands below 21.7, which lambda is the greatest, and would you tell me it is 4061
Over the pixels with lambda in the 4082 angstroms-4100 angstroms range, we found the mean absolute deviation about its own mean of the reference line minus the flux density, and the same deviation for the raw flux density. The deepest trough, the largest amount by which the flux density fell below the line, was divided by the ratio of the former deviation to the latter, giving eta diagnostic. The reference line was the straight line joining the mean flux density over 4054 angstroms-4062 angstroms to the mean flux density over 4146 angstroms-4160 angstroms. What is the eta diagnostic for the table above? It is 6.8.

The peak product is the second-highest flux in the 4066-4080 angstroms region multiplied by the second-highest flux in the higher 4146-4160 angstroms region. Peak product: 571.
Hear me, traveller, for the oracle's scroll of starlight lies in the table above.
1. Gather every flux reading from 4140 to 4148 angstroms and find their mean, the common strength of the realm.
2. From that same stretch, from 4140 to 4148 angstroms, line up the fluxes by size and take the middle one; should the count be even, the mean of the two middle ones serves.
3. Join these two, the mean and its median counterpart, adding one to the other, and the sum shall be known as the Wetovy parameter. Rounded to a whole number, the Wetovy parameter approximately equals 45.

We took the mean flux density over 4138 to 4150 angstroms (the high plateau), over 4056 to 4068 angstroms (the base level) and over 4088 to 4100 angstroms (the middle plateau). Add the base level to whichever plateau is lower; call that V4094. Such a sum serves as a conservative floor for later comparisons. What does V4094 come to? 43.0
